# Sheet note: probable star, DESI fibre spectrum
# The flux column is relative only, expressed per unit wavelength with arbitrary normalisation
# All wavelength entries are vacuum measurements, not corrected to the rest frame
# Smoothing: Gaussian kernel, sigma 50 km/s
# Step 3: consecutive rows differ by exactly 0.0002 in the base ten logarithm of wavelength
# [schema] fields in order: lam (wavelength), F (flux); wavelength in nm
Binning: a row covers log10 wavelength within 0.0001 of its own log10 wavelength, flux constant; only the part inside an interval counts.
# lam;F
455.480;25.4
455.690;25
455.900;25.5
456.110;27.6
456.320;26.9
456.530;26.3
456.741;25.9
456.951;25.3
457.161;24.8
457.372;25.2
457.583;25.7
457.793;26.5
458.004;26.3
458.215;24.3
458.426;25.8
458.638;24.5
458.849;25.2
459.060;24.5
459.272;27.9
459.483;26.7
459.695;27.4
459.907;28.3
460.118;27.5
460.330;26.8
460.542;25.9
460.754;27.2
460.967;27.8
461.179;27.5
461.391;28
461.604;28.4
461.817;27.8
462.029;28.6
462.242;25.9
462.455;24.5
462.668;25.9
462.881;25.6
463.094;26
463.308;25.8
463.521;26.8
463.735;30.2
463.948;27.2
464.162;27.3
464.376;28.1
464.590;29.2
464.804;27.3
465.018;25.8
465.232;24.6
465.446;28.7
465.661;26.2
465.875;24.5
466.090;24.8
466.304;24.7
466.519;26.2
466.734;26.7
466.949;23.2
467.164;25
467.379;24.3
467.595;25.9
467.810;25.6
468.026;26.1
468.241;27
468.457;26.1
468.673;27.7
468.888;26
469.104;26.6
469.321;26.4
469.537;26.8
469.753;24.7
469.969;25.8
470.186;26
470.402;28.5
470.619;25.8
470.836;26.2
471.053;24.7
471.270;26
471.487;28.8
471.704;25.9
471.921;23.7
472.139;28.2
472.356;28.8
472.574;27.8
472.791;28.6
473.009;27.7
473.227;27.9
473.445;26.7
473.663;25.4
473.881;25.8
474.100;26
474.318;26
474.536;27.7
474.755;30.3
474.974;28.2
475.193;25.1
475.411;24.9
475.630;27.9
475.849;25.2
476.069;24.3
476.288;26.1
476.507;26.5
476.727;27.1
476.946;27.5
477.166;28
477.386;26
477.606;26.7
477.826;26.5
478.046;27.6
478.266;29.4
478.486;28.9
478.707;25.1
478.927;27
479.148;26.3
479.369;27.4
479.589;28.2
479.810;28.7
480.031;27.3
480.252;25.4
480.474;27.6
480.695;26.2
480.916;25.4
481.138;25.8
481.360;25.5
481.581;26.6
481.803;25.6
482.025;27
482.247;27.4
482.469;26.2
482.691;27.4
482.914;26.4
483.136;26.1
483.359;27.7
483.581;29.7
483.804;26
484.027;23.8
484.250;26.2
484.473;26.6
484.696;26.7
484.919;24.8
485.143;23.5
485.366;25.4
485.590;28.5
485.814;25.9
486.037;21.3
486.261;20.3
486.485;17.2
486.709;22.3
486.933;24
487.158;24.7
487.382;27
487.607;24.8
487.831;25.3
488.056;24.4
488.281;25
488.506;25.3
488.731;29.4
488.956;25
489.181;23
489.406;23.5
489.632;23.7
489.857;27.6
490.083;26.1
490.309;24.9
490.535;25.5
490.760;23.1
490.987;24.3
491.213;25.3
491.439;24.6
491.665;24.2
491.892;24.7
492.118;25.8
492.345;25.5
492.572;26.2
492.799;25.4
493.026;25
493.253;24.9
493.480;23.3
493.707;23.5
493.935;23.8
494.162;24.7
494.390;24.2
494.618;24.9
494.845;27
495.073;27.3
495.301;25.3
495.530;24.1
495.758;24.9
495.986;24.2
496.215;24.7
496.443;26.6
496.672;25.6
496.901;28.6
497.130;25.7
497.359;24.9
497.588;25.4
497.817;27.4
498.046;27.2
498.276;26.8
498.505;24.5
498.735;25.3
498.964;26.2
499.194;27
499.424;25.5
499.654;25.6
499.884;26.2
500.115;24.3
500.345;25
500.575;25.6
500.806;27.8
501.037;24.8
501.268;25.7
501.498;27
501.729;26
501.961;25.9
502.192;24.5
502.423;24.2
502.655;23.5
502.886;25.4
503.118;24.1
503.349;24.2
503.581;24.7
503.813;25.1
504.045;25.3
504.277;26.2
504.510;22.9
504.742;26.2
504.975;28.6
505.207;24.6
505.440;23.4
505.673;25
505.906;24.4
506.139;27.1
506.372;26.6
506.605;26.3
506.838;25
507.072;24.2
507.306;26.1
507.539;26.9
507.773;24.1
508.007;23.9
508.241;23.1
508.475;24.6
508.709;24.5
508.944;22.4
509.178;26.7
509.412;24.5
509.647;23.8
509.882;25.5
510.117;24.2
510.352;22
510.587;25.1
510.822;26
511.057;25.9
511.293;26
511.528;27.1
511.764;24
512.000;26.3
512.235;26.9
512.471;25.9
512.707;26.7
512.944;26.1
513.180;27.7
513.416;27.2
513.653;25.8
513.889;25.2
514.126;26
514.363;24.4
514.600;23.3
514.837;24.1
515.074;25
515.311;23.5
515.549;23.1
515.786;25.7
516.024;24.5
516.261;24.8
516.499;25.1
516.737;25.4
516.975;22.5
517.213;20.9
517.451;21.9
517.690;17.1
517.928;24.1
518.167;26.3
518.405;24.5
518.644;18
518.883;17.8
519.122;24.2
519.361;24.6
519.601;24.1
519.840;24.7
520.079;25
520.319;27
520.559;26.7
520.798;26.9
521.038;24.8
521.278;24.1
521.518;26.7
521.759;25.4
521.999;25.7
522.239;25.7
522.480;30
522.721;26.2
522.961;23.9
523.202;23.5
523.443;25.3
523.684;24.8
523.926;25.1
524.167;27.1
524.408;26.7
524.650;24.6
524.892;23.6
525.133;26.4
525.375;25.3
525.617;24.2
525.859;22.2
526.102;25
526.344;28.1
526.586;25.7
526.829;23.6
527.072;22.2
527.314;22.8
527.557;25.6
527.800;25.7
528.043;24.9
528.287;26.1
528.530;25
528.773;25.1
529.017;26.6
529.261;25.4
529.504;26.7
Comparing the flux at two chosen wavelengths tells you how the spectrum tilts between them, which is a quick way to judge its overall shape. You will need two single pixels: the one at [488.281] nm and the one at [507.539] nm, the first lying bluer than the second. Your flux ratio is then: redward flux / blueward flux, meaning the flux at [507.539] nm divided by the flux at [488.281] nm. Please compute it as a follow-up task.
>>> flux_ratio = 1.08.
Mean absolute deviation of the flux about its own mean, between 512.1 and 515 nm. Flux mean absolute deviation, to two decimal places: 1.02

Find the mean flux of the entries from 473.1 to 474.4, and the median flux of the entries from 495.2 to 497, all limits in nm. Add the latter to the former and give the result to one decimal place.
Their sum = 51.4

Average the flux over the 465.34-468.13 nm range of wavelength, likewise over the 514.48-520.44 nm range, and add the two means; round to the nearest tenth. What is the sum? 49.0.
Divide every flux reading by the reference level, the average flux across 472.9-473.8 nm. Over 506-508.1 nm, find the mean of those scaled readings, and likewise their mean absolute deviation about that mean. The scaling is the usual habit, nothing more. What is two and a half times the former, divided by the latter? 56.3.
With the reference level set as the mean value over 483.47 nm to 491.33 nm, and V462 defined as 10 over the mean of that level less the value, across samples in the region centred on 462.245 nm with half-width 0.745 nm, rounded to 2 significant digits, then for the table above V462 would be -5.5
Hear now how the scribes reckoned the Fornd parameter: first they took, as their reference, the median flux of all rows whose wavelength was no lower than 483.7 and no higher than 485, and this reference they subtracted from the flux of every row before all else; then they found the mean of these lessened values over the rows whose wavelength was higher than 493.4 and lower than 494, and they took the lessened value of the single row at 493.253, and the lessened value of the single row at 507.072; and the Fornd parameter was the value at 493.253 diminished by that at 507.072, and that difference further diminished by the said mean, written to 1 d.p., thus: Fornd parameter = 3.3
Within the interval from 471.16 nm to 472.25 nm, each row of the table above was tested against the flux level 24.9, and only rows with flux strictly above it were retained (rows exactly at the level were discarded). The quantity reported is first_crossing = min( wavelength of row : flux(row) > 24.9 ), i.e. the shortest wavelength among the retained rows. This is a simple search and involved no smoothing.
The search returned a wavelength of 471.270 nm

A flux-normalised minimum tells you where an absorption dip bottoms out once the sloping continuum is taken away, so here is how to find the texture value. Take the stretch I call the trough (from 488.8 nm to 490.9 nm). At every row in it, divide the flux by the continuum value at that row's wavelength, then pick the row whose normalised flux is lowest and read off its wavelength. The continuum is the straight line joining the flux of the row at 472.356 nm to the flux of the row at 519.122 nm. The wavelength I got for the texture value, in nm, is 489.181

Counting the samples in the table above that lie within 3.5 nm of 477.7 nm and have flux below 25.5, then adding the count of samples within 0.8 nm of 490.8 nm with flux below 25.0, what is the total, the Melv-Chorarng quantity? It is 11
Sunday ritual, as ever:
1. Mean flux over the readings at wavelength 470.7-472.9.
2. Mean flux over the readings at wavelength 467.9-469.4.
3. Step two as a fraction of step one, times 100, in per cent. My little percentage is 98.8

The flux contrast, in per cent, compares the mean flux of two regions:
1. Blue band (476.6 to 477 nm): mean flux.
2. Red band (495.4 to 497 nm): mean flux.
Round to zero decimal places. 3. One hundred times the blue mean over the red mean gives 107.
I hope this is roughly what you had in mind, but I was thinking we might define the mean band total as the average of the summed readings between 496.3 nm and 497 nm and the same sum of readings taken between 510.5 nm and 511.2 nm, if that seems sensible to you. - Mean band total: 79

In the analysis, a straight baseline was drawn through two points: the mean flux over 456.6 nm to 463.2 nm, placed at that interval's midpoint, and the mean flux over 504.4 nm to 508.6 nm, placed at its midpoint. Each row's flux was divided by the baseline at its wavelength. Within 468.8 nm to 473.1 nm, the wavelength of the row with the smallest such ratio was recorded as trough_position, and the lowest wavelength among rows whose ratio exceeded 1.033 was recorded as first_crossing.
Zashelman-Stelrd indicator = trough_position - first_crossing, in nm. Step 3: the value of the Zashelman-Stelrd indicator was 1.52 nm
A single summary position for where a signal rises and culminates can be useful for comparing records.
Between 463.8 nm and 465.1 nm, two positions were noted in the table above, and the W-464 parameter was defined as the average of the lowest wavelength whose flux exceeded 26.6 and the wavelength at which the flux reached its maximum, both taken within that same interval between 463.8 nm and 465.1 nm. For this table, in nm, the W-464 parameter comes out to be 464.27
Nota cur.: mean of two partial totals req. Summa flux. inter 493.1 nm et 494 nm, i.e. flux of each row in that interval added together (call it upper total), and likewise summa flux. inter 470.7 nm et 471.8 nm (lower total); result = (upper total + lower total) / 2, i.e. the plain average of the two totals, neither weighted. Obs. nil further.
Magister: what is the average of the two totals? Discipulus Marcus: 114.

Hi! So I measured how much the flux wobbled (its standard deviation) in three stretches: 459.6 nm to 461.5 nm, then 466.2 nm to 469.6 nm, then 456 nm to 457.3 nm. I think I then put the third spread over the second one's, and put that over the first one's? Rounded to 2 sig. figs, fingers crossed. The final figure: 1.3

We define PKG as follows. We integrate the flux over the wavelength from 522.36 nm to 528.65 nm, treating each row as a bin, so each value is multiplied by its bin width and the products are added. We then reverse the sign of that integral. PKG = -158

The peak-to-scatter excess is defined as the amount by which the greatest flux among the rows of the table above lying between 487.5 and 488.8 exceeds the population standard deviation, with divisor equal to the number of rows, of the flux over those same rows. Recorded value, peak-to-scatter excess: 27.7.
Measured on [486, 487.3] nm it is 22.2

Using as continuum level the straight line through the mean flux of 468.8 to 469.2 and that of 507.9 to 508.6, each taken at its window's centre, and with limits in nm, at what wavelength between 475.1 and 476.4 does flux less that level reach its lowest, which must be 476.069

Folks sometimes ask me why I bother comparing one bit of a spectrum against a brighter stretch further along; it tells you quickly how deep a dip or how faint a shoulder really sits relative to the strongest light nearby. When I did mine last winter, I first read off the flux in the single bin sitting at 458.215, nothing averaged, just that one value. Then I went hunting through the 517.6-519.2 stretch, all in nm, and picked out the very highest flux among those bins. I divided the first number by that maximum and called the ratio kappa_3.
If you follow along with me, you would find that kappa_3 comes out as 0.92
